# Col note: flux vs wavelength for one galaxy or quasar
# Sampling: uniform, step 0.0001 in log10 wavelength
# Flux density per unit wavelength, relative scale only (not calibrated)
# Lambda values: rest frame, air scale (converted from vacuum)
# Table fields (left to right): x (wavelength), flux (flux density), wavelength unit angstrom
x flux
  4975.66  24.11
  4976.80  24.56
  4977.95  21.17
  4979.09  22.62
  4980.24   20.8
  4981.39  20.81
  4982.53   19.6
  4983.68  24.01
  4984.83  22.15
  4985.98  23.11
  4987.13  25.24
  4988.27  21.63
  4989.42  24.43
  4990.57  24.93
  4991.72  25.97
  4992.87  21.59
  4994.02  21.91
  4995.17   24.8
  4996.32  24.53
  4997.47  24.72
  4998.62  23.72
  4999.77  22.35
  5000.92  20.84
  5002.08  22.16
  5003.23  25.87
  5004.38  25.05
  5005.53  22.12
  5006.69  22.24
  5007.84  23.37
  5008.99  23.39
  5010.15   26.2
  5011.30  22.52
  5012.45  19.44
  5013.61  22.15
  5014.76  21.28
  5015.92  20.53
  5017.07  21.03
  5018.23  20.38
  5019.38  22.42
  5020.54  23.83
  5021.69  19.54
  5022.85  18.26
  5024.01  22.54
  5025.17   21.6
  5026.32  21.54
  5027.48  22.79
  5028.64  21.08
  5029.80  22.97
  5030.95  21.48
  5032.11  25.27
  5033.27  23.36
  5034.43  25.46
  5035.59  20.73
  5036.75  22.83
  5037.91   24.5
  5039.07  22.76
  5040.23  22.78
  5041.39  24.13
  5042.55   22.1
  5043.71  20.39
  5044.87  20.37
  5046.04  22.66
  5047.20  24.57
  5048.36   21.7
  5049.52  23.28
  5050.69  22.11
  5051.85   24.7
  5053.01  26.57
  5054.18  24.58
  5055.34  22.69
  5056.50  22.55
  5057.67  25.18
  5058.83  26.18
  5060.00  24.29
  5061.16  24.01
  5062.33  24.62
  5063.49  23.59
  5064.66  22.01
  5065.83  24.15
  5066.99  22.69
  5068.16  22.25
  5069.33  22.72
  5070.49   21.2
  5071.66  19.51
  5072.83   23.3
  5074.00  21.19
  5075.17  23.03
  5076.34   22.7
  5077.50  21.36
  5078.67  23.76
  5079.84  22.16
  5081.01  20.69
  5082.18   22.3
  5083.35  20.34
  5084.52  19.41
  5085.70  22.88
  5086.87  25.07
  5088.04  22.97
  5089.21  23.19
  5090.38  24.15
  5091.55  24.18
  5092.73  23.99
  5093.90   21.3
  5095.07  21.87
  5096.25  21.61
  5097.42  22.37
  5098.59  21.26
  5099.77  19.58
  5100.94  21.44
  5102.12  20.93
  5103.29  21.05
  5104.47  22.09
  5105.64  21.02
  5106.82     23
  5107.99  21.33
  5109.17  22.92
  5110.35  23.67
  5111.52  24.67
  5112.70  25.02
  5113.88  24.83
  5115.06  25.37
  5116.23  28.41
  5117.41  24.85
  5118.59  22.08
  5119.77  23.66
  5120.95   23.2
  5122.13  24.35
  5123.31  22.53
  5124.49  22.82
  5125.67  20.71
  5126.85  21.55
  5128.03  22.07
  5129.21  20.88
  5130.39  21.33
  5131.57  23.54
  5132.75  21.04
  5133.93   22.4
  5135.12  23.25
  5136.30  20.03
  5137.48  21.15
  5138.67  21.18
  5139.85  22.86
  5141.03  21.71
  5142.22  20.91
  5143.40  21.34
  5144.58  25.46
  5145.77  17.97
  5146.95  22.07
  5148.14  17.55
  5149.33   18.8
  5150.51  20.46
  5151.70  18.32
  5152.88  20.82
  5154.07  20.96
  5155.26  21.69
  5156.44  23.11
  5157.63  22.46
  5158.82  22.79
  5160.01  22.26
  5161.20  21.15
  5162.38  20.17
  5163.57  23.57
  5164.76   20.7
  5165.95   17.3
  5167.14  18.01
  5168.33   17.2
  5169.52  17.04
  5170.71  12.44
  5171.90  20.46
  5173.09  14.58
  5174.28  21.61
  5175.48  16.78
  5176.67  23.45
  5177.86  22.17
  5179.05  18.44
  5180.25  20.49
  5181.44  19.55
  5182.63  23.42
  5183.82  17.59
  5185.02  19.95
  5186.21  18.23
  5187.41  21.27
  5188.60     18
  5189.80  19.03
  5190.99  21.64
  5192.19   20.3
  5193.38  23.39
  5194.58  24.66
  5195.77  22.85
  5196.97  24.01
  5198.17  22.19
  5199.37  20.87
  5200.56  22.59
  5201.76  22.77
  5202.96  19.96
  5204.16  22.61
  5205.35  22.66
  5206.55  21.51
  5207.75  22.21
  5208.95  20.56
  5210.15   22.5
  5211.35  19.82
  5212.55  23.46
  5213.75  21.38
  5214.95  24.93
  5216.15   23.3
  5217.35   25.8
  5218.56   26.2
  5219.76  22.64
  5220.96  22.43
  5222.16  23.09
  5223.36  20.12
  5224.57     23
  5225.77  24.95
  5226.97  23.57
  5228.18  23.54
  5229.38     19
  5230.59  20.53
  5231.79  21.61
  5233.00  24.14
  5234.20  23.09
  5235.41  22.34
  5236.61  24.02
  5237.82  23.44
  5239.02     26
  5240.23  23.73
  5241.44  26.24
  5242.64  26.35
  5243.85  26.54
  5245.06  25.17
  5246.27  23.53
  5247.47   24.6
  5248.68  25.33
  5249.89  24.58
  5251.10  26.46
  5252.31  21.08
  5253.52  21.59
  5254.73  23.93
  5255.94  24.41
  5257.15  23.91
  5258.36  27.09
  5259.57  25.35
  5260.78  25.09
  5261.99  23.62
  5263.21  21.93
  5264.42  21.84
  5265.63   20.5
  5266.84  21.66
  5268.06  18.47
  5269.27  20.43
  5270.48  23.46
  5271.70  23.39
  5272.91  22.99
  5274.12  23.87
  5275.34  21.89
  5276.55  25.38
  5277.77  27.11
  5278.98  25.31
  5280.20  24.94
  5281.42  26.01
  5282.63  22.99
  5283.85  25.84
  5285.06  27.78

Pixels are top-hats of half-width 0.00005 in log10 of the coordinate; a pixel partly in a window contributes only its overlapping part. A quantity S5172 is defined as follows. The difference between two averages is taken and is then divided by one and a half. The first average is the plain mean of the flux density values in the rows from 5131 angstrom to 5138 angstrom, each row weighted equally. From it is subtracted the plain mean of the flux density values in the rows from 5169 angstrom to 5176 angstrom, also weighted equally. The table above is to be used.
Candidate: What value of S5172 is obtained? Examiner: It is 3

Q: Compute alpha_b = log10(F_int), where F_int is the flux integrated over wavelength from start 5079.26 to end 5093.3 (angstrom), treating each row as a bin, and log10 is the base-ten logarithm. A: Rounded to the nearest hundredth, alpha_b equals 2.50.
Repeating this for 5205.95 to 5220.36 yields 2.52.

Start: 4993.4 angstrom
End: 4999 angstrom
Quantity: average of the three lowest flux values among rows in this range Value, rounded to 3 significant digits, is 23.4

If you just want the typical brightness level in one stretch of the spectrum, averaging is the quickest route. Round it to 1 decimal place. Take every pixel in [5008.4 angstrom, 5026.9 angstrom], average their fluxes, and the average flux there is 21.7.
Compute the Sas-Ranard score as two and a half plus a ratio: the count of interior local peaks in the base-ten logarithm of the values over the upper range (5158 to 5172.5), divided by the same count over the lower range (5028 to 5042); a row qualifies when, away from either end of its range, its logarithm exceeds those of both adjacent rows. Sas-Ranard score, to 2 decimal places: 3.00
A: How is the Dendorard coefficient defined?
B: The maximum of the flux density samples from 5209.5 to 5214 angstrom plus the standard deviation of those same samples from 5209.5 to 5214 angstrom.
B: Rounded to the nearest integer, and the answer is 25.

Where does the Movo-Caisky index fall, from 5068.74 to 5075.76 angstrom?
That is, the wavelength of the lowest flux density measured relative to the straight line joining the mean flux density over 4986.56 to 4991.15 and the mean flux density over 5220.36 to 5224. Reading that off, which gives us 5071.66 angstrom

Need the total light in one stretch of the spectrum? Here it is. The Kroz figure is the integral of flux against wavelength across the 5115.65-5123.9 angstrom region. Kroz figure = 199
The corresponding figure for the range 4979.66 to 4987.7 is 179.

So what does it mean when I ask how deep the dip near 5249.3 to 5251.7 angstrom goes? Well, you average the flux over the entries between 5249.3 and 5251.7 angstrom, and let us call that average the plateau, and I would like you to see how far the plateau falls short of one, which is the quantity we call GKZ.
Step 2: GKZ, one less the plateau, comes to -25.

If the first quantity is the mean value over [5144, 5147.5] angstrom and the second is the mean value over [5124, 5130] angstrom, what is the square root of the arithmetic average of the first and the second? 4.66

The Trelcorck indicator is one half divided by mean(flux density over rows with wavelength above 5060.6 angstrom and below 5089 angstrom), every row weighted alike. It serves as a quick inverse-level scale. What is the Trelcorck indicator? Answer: 0.0223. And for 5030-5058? 0.0216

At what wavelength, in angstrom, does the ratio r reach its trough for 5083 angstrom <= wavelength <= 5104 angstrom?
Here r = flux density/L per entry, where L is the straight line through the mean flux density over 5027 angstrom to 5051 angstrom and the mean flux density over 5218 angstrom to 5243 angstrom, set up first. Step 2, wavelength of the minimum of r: 5084.52 angstrom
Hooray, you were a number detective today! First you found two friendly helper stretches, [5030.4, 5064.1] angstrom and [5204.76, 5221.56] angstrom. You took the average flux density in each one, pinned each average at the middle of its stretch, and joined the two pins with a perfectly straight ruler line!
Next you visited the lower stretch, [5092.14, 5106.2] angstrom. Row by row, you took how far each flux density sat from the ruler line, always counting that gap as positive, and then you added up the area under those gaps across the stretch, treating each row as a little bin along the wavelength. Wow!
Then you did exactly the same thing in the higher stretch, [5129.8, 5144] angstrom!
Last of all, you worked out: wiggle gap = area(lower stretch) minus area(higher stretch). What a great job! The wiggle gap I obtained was 5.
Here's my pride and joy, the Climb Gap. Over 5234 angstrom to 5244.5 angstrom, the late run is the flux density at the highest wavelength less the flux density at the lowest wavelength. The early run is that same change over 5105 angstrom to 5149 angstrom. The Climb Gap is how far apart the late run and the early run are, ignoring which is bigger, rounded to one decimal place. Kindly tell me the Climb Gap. 6.9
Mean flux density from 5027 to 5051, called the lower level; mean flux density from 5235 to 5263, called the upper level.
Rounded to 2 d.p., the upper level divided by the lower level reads 1.08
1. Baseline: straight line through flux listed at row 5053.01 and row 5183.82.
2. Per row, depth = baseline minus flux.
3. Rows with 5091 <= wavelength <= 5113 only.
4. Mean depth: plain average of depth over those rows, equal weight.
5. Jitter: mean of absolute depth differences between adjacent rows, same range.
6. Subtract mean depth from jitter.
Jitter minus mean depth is 0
